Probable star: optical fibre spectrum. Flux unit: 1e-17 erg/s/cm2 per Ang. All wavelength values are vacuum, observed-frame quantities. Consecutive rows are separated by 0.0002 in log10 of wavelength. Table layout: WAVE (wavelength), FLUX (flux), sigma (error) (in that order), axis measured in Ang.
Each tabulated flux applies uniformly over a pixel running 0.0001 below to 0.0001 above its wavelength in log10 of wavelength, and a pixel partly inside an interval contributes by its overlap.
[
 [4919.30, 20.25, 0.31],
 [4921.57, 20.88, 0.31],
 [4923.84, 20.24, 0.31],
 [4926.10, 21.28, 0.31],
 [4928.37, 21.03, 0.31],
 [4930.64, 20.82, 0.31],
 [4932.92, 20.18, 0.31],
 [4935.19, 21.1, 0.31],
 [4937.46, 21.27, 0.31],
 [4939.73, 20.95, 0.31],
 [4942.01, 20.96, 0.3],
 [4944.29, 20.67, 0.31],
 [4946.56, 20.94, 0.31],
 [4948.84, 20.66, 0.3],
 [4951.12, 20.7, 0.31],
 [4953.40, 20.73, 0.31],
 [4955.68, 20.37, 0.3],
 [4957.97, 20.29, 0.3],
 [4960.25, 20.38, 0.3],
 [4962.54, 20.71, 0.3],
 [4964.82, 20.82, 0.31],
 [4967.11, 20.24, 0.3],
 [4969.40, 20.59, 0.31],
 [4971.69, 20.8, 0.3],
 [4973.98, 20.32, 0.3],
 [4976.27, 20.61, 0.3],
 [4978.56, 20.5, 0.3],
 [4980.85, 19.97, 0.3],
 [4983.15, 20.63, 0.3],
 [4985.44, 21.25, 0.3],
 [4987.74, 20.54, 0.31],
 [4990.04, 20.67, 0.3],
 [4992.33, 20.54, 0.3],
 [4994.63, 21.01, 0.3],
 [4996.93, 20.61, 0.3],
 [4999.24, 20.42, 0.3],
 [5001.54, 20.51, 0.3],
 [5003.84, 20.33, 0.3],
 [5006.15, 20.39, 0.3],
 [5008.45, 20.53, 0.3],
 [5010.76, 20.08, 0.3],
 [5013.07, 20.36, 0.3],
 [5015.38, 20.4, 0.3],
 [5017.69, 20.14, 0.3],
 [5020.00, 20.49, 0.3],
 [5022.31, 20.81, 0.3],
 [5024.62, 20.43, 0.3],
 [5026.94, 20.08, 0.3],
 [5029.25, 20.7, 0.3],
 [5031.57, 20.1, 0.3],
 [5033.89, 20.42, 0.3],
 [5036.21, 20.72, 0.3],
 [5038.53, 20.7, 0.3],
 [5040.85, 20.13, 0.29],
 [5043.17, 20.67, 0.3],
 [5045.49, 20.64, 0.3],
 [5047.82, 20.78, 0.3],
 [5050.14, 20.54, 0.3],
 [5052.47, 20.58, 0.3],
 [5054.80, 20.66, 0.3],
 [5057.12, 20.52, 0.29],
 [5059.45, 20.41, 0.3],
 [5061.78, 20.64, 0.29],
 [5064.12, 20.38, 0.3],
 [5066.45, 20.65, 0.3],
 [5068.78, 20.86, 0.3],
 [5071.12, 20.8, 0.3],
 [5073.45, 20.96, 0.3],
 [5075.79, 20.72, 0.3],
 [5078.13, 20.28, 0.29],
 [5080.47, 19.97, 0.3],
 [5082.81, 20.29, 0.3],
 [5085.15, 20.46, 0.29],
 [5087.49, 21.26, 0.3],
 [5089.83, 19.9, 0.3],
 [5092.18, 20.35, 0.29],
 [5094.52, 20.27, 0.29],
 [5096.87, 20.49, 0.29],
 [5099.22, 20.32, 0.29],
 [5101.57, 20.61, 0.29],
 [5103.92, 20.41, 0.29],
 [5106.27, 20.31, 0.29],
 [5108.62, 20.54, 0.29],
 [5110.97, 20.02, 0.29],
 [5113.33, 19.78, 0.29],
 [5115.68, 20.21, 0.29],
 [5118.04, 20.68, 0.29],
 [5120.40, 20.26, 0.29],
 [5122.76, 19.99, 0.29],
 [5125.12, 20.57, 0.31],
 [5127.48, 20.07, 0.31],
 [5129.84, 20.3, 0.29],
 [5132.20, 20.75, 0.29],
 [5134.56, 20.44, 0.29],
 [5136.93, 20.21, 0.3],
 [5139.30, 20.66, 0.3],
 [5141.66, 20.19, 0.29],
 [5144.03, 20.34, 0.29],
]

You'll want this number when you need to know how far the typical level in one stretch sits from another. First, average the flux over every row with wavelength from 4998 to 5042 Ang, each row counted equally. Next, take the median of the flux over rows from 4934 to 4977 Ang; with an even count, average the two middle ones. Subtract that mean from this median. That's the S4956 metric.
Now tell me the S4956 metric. 0.29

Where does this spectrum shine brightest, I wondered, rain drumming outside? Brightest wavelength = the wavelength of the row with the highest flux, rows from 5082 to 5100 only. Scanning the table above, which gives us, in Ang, 5087.49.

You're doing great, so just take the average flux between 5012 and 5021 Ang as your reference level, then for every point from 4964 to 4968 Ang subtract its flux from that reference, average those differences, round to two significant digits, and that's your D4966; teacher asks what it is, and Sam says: -0.18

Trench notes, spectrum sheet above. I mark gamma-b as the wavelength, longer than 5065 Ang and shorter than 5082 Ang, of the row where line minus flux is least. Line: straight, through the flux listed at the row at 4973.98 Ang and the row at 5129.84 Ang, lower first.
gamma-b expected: 5073.45 Ang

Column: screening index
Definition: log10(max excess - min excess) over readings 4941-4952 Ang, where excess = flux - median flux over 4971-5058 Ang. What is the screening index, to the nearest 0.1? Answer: -0.5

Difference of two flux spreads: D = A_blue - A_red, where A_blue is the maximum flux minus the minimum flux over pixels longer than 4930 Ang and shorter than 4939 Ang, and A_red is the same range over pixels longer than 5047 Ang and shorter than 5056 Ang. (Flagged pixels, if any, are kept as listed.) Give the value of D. 0.85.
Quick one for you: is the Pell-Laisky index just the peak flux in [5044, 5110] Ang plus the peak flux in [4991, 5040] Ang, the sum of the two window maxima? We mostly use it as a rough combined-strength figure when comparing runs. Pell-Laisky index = 42.27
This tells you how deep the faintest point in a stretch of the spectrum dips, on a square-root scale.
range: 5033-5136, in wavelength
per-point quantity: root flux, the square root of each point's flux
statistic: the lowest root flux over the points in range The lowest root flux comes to 4.45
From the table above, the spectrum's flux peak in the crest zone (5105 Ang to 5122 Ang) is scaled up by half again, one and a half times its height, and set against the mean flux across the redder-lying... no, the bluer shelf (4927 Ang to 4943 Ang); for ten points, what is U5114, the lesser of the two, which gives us 20.9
